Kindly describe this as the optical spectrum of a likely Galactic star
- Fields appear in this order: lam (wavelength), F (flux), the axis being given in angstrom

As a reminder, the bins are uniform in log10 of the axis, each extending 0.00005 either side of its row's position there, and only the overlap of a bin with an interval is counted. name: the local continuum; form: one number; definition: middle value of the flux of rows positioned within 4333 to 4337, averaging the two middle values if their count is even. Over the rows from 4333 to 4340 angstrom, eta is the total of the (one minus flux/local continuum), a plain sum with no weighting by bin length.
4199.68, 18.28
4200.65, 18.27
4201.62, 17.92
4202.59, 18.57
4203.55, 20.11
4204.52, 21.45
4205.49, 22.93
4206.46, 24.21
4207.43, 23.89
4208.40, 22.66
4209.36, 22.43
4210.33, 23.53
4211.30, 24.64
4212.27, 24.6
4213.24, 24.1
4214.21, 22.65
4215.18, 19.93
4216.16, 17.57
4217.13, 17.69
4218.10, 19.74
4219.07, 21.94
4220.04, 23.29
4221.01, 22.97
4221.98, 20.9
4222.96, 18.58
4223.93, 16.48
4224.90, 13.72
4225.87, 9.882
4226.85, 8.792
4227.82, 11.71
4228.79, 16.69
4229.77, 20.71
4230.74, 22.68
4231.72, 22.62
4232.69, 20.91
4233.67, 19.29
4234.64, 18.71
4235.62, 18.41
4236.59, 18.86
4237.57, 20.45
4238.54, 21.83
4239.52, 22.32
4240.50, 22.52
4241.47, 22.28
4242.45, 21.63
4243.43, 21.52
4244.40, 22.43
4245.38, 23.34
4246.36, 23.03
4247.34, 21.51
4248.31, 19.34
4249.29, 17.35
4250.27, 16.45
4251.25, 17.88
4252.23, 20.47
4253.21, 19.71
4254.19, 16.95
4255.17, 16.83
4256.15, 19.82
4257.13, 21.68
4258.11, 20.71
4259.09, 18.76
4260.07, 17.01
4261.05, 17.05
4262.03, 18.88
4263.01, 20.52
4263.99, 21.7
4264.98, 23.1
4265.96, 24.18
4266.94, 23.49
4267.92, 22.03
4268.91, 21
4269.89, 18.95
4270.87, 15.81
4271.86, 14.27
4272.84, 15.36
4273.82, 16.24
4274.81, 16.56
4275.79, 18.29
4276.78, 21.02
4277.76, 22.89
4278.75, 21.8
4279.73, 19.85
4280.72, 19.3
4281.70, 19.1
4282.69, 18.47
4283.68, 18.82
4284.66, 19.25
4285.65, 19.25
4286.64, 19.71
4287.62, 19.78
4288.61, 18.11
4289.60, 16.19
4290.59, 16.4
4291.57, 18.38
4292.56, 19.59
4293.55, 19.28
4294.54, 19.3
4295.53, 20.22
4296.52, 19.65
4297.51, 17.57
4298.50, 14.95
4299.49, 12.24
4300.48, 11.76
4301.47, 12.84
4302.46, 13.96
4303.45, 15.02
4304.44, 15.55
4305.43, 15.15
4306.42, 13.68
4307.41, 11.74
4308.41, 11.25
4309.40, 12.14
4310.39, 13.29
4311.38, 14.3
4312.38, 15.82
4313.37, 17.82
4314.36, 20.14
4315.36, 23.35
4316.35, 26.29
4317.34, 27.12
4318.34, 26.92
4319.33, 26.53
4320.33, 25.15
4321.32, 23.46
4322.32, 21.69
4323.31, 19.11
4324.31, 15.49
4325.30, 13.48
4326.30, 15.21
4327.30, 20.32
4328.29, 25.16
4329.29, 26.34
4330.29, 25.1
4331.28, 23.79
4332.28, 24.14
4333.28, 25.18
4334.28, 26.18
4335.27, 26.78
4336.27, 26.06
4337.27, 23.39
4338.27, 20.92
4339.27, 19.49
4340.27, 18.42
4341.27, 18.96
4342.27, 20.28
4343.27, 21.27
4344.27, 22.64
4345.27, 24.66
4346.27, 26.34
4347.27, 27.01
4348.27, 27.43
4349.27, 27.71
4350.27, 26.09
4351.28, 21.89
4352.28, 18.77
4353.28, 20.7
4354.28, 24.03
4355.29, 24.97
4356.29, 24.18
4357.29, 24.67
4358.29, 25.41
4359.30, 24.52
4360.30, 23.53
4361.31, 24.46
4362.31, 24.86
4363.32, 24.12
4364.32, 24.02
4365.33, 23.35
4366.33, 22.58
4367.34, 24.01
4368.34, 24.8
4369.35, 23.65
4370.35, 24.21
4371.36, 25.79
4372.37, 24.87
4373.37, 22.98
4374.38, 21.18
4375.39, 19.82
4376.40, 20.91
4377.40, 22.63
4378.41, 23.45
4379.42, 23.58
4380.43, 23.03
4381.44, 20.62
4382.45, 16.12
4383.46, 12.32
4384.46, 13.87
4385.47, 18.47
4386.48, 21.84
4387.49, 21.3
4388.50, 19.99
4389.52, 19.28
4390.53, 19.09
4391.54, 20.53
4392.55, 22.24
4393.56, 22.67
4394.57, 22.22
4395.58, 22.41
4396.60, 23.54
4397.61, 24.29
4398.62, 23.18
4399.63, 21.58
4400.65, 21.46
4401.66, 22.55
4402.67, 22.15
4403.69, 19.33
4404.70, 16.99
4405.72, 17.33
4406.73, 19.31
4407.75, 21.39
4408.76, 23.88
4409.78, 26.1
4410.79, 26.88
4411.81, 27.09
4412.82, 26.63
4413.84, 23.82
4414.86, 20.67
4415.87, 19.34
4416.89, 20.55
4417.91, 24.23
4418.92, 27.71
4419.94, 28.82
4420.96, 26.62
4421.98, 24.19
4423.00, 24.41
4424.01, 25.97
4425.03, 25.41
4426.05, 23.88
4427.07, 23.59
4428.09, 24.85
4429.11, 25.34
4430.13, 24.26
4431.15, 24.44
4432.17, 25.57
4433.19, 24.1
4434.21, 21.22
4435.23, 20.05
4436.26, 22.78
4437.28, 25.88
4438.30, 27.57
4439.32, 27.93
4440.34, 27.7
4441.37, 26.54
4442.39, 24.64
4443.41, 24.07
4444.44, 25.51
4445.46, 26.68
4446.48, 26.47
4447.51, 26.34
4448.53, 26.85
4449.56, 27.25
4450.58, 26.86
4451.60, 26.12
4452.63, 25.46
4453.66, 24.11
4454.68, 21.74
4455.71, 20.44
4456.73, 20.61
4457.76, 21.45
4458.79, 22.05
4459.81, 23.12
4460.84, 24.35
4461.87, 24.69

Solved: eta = 0.6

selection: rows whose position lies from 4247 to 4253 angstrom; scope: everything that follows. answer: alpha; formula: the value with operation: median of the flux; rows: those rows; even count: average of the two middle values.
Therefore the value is 18.6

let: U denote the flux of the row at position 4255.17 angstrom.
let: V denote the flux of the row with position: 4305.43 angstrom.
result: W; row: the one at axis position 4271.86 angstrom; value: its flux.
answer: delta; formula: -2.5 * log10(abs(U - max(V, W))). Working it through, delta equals -0.6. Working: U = 16.83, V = 15.15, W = 14.27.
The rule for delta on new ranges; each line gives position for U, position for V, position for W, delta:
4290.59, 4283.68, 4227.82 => -1.0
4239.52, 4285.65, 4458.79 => 1.4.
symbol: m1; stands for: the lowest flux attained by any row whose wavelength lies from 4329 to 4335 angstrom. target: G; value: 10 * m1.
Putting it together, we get 238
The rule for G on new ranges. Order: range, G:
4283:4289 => 181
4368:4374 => 230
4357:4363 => 235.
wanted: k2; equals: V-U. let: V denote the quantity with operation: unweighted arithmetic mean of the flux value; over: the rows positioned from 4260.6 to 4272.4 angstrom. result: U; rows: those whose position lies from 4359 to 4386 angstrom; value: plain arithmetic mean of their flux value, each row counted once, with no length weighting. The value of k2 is -2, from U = 22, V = 20.1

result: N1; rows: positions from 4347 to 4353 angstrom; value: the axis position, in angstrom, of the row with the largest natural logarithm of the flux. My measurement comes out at 4349.27 angstrom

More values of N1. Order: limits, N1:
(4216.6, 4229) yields 4220.04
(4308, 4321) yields 4317.34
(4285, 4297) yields 4295.53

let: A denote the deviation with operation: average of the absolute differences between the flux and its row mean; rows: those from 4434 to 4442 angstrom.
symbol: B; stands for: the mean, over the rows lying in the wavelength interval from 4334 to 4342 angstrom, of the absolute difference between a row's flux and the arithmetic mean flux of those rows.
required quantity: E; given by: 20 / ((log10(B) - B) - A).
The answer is -3.8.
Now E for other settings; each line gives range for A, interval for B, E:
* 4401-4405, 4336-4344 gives -5.4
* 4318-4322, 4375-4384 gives -5.6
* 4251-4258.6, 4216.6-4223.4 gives -6.6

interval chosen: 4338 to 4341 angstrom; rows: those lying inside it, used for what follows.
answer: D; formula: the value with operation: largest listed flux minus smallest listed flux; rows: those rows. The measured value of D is 2.50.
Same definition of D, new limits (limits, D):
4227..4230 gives 9.00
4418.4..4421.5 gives 2.20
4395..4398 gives 1.88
